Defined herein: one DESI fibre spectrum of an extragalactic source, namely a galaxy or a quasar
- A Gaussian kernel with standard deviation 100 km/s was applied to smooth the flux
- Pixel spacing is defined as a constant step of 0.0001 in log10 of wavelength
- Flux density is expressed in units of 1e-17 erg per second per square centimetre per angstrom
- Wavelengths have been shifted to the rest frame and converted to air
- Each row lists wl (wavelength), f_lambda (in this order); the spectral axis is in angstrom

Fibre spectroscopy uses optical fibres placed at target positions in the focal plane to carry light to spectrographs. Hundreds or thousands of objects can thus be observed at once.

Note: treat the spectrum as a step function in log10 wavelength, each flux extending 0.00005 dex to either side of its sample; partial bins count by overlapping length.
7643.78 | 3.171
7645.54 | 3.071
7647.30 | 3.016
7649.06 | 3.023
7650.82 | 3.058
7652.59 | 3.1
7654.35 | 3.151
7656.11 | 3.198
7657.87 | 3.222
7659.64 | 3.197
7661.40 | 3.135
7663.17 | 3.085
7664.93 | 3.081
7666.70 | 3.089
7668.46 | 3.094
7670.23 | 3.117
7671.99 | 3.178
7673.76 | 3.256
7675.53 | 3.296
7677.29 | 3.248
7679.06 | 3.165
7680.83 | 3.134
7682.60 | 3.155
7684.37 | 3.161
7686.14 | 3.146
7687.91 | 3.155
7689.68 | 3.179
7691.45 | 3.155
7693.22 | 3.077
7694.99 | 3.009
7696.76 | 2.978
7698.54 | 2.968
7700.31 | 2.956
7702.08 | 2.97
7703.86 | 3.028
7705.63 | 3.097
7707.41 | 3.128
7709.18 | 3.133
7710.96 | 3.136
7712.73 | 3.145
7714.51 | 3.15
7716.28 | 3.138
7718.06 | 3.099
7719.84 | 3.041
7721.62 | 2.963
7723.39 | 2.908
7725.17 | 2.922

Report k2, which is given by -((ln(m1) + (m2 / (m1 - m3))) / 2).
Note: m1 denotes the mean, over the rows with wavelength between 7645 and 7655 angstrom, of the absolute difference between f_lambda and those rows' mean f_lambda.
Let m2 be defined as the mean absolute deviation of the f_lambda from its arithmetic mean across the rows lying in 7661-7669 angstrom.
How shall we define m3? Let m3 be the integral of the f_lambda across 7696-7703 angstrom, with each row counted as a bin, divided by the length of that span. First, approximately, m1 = 0.04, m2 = 0.015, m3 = 2.96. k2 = 1.64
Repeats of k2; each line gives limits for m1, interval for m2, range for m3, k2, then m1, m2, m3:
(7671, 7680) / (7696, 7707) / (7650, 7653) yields 1.55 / 0.05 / 0.042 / 3.07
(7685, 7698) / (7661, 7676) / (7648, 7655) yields 1.36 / 0.07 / 0.064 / 3.08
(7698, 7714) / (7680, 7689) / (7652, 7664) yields 1.31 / 0.07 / 0.008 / 3.16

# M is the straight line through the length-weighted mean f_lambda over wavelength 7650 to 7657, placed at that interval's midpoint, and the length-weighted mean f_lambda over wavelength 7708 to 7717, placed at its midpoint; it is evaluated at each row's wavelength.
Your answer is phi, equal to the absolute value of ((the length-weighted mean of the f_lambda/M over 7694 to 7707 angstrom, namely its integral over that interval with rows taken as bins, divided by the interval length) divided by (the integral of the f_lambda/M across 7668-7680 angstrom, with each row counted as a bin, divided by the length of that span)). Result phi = 0.94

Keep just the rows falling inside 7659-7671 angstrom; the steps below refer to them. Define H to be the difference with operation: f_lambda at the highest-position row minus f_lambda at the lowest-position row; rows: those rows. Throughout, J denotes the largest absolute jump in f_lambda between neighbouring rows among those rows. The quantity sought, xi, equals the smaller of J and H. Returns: -0.08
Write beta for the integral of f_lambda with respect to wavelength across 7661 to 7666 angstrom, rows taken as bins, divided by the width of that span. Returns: 3.09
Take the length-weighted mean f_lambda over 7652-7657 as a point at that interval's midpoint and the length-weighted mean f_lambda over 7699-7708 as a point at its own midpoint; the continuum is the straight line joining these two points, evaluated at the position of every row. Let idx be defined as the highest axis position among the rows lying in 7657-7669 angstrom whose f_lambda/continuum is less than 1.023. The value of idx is 7668.46 angstrom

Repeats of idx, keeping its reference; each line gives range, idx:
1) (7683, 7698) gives 7696.76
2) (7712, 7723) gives 7721.62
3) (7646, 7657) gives 7656.11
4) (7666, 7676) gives 7671.99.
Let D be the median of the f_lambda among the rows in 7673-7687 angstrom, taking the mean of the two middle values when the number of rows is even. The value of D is 3.16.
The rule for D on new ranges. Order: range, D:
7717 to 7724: 3.00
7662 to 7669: 3.09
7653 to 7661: 3.20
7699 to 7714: 3.11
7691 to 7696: 3.08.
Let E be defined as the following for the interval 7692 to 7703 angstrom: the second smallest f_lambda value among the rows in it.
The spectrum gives 2.968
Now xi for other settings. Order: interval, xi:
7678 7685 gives 0.00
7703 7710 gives 0.07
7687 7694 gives -0.08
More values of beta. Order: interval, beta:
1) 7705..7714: 3.13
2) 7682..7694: 3.15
